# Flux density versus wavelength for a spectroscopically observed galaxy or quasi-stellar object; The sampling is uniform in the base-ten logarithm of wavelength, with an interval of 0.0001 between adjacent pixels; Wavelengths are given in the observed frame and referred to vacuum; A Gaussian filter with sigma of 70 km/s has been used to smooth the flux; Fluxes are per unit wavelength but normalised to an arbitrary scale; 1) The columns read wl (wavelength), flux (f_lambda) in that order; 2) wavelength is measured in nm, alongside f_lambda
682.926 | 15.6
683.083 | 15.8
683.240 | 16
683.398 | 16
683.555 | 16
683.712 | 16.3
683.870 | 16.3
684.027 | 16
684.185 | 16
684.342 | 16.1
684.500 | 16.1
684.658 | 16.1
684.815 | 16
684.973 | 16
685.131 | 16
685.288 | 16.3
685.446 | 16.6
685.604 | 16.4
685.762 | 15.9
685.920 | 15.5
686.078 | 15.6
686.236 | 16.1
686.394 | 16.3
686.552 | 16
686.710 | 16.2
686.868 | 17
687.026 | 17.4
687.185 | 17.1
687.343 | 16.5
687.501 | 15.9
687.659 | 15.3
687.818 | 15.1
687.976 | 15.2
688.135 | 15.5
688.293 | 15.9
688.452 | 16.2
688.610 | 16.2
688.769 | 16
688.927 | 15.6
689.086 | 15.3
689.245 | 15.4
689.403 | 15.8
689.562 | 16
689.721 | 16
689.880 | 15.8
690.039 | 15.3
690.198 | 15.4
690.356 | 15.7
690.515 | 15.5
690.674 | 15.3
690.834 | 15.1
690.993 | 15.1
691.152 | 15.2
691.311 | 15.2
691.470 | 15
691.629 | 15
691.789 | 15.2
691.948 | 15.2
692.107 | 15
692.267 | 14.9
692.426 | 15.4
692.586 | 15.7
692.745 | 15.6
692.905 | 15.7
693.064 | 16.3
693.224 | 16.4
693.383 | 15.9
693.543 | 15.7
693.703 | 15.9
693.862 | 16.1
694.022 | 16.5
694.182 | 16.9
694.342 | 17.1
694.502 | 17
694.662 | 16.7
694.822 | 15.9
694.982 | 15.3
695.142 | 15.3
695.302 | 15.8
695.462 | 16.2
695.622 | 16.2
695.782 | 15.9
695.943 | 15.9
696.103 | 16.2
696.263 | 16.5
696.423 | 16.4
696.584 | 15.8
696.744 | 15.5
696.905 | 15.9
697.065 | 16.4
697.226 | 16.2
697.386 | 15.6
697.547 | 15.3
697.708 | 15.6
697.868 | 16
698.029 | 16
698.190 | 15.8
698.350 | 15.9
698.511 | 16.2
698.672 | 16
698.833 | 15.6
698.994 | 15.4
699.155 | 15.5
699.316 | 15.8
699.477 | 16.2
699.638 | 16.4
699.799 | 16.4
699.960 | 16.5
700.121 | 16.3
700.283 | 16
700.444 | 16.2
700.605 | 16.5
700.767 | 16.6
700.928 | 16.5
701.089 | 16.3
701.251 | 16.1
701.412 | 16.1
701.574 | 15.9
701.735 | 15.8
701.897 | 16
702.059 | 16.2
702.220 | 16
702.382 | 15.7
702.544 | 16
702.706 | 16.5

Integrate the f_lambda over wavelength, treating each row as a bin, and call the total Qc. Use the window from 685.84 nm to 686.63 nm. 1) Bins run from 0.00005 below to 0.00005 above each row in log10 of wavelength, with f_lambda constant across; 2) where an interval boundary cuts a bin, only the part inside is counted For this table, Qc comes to 13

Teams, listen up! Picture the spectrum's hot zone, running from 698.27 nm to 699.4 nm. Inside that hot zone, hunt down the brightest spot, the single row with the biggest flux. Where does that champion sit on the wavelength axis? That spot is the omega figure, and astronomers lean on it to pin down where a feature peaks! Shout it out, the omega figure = 698.511 nm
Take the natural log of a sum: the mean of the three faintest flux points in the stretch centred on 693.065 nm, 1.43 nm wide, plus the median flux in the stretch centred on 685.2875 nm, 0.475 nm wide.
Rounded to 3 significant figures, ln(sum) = 3.46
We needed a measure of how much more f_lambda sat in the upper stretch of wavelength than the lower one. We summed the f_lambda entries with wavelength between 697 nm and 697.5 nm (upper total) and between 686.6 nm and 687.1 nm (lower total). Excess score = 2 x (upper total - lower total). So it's -4.8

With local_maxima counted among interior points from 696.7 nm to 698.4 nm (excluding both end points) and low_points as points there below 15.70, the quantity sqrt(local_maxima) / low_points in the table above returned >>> 0.25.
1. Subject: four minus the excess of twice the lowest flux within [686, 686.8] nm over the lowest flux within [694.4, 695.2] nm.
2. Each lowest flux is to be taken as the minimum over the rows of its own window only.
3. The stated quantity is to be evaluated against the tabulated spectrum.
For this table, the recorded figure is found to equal -11.9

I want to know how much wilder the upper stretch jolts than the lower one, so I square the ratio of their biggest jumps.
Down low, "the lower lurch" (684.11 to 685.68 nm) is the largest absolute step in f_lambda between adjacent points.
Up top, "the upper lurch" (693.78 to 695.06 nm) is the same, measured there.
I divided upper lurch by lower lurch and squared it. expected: 7.1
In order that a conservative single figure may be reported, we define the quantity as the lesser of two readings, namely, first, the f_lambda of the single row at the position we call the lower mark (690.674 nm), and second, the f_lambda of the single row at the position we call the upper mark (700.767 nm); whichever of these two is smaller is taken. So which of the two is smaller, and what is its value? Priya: 15.3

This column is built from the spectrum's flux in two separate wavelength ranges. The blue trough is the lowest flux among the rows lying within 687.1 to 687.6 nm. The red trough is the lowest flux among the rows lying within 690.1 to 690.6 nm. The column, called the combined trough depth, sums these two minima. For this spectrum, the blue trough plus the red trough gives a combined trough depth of 31.3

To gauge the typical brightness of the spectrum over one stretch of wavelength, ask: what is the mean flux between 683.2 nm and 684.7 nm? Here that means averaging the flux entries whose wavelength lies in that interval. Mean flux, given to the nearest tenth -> 16.1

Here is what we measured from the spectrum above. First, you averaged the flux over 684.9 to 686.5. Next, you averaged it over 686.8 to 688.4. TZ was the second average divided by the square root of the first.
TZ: 4.01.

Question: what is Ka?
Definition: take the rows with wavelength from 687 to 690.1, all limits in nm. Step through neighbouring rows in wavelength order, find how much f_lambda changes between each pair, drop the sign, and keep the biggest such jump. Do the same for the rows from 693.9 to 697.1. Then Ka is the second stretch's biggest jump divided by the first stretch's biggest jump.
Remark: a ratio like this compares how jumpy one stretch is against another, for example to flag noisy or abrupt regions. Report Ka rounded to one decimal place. 1.3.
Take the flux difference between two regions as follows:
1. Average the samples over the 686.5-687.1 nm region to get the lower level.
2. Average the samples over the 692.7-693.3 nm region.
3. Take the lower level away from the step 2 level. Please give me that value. -0.7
